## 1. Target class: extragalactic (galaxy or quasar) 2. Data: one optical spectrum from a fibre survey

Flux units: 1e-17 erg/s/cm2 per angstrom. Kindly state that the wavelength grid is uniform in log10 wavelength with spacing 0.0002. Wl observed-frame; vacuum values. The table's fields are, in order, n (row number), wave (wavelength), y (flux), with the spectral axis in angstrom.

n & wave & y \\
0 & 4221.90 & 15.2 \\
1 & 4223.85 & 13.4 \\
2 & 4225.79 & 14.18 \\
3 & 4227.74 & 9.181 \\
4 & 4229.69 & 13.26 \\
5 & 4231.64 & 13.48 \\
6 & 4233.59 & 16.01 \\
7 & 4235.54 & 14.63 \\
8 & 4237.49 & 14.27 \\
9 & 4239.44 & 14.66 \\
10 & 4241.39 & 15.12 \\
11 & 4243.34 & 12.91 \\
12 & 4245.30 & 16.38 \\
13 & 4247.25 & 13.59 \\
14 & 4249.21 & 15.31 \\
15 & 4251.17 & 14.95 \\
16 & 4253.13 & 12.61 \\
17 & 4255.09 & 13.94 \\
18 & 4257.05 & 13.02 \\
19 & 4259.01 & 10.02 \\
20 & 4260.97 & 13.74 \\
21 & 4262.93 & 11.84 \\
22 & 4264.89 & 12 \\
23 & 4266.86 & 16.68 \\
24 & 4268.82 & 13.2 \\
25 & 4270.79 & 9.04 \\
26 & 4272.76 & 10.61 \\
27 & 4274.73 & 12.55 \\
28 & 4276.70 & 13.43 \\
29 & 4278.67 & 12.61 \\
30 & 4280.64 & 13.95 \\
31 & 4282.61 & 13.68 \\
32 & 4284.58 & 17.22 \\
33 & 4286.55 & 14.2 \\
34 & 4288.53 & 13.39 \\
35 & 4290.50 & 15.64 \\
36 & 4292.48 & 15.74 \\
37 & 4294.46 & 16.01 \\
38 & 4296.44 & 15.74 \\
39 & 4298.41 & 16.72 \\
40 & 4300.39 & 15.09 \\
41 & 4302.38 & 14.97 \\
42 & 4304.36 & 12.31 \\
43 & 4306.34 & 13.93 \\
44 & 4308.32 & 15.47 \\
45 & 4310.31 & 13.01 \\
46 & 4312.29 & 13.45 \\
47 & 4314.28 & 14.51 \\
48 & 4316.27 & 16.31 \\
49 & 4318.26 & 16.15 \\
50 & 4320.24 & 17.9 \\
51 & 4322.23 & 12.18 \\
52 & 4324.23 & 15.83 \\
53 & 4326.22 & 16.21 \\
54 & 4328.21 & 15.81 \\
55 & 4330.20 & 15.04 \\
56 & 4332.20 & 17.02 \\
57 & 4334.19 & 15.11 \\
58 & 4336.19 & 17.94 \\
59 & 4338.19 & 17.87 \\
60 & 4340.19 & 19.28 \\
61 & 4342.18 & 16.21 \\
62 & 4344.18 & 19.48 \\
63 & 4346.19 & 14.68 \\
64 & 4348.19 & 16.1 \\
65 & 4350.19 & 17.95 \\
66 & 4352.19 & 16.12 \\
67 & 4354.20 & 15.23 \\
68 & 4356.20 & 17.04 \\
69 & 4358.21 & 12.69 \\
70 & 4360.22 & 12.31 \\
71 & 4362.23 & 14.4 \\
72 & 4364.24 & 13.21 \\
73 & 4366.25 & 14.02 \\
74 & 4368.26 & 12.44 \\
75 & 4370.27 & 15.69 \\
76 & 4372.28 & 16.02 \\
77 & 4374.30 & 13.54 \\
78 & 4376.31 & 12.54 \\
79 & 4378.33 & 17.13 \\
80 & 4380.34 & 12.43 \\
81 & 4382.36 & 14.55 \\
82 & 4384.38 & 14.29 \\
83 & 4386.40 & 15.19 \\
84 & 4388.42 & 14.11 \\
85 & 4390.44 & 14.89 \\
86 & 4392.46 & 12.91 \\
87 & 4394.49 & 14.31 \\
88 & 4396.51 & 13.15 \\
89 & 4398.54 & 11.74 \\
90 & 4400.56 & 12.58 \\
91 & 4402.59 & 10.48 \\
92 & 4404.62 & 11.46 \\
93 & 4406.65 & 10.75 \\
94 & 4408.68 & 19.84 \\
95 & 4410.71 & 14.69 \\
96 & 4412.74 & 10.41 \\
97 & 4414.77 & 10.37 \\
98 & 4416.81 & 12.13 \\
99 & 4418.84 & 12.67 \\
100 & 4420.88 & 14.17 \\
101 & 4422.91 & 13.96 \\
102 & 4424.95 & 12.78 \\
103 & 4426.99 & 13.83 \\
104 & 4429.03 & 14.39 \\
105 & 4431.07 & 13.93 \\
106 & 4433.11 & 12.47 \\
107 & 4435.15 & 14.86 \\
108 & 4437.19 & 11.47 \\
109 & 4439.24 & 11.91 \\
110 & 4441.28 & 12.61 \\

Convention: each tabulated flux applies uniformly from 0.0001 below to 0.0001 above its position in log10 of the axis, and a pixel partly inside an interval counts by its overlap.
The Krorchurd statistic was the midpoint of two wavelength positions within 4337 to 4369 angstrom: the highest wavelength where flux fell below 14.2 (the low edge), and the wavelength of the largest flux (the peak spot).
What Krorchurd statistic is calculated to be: 4356.2 angstrom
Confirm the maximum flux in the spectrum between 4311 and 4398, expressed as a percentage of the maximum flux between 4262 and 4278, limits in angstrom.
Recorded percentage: 116.8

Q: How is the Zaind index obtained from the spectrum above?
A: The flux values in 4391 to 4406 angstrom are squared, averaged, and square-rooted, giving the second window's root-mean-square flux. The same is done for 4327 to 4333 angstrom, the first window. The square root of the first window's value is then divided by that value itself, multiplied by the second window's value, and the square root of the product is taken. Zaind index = 1.76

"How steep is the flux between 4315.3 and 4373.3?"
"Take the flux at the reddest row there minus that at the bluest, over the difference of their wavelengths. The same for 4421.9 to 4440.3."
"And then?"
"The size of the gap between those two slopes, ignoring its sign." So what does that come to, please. 0.12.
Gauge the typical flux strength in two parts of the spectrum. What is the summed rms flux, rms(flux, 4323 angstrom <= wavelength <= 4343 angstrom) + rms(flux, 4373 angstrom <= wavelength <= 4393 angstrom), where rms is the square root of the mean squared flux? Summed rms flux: 30.9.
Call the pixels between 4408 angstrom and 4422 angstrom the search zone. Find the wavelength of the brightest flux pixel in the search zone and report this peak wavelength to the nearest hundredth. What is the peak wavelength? 4408.68 angstrom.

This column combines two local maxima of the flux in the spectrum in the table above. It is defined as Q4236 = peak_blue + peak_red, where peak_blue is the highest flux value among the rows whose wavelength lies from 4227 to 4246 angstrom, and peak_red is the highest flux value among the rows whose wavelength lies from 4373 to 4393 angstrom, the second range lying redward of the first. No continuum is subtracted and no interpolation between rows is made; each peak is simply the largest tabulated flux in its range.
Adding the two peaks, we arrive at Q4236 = 33.5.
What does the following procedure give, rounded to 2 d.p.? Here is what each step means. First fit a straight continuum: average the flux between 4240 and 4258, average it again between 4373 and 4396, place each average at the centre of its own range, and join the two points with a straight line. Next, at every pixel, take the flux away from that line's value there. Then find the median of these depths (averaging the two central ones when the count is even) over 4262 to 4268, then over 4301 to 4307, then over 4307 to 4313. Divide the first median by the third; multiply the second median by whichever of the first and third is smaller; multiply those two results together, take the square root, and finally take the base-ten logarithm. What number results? -0.12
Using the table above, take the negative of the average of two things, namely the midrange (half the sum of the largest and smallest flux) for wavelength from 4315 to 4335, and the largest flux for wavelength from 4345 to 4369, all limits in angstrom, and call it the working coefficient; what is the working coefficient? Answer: -16.5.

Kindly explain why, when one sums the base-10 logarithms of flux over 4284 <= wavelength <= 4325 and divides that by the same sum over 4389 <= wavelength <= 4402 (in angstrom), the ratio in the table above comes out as 3.7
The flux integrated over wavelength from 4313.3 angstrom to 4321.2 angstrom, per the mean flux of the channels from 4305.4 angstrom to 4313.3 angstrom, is 9.2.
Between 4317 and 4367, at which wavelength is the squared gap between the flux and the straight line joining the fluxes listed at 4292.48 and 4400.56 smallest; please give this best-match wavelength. 4330.20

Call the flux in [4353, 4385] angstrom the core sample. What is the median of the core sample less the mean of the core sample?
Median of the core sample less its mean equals -0.07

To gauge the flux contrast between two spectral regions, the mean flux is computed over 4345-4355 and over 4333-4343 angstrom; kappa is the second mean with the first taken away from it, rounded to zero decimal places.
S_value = 1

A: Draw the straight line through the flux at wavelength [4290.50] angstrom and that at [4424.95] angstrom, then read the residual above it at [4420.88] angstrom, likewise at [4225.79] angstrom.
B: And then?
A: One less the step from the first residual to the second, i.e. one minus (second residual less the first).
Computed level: 5.1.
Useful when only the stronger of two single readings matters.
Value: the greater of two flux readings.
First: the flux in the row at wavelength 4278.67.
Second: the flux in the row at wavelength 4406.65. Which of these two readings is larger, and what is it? 12.6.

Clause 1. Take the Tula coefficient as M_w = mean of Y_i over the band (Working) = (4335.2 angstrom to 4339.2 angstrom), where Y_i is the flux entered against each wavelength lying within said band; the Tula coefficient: 17.9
